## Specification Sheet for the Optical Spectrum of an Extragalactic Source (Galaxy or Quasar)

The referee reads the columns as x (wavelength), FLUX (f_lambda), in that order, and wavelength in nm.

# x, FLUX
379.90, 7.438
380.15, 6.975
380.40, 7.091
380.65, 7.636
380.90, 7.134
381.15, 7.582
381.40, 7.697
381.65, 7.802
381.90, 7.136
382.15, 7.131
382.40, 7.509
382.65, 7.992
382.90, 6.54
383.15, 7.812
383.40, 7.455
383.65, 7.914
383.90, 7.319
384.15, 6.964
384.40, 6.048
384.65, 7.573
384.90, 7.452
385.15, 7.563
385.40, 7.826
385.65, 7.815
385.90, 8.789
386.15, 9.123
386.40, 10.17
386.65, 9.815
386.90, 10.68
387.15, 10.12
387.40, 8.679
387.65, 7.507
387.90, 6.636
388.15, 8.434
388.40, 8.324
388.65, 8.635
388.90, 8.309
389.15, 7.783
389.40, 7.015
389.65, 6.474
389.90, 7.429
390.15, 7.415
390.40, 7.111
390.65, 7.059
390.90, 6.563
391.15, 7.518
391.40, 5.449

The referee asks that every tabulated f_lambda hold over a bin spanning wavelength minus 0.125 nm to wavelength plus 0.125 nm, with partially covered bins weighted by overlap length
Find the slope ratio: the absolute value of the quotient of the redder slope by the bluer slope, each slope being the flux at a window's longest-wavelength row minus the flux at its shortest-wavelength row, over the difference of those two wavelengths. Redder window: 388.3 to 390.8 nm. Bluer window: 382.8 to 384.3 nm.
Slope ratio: 1.7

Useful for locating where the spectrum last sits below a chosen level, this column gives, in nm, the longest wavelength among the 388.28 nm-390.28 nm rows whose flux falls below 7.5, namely 390.15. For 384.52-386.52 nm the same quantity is 384.90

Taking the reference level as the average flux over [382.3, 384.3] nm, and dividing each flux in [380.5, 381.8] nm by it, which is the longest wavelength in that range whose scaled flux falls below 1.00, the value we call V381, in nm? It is 380.90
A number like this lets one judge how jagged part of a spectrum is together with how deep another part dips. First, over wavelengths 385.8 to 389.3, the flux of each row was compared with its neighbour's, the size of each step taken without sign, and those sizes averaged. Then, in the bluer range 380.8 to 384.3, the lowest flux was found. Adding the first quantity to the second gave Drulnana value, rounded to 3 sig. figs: 7.29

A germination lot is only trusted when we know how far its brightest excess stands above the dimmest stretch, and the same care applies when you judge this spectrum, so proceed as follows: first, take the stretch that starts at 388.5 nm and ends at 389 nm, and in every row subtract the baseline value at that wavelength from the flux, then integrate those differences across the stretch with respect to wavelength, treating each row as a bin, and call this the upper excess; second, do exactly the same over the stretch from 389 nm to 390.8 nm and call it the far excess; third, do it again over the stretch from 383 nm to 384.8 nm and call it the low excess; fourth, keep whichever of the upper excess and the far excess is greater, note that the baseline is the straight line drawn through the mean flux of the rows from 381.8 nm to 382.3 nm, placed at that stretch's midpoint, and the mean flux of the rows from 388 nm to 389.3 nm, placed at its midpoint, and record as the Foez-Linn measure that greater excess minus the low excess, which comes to 0.4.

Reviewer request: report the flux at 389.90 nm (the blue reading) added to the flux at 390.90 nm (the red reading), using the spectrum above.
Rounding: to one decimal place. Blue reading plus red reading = 14.0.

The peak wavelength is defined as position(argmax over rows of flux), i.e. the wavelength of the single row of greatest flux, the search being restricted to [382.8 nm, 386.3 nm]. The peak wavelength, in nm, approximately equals 386.15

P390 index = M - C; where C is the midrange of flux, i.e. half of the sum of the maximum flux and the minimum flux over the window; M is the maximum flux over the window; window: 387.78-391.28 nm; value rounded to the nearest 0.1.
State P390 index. 1.1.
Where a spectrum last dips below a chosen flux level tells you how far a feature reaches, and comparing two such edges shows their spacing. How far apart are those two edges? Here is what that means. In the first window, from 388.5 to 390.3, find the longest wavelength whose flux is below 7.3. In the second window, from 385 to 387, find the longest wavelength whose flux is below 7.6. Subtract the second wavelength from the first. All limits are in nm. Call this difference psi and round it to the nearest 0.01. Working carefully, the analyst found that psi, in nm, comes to 4.50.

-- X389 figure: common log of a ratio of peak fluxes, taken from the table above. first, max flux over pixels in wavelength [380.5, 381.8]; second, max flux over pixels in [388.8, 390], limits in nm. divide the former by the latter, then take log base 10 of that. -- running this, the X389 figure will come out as -0.027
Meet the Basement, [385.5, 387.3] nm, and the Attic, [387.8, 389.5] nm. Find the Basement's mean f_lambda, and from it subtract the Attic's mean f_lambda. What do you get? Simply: 1.6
